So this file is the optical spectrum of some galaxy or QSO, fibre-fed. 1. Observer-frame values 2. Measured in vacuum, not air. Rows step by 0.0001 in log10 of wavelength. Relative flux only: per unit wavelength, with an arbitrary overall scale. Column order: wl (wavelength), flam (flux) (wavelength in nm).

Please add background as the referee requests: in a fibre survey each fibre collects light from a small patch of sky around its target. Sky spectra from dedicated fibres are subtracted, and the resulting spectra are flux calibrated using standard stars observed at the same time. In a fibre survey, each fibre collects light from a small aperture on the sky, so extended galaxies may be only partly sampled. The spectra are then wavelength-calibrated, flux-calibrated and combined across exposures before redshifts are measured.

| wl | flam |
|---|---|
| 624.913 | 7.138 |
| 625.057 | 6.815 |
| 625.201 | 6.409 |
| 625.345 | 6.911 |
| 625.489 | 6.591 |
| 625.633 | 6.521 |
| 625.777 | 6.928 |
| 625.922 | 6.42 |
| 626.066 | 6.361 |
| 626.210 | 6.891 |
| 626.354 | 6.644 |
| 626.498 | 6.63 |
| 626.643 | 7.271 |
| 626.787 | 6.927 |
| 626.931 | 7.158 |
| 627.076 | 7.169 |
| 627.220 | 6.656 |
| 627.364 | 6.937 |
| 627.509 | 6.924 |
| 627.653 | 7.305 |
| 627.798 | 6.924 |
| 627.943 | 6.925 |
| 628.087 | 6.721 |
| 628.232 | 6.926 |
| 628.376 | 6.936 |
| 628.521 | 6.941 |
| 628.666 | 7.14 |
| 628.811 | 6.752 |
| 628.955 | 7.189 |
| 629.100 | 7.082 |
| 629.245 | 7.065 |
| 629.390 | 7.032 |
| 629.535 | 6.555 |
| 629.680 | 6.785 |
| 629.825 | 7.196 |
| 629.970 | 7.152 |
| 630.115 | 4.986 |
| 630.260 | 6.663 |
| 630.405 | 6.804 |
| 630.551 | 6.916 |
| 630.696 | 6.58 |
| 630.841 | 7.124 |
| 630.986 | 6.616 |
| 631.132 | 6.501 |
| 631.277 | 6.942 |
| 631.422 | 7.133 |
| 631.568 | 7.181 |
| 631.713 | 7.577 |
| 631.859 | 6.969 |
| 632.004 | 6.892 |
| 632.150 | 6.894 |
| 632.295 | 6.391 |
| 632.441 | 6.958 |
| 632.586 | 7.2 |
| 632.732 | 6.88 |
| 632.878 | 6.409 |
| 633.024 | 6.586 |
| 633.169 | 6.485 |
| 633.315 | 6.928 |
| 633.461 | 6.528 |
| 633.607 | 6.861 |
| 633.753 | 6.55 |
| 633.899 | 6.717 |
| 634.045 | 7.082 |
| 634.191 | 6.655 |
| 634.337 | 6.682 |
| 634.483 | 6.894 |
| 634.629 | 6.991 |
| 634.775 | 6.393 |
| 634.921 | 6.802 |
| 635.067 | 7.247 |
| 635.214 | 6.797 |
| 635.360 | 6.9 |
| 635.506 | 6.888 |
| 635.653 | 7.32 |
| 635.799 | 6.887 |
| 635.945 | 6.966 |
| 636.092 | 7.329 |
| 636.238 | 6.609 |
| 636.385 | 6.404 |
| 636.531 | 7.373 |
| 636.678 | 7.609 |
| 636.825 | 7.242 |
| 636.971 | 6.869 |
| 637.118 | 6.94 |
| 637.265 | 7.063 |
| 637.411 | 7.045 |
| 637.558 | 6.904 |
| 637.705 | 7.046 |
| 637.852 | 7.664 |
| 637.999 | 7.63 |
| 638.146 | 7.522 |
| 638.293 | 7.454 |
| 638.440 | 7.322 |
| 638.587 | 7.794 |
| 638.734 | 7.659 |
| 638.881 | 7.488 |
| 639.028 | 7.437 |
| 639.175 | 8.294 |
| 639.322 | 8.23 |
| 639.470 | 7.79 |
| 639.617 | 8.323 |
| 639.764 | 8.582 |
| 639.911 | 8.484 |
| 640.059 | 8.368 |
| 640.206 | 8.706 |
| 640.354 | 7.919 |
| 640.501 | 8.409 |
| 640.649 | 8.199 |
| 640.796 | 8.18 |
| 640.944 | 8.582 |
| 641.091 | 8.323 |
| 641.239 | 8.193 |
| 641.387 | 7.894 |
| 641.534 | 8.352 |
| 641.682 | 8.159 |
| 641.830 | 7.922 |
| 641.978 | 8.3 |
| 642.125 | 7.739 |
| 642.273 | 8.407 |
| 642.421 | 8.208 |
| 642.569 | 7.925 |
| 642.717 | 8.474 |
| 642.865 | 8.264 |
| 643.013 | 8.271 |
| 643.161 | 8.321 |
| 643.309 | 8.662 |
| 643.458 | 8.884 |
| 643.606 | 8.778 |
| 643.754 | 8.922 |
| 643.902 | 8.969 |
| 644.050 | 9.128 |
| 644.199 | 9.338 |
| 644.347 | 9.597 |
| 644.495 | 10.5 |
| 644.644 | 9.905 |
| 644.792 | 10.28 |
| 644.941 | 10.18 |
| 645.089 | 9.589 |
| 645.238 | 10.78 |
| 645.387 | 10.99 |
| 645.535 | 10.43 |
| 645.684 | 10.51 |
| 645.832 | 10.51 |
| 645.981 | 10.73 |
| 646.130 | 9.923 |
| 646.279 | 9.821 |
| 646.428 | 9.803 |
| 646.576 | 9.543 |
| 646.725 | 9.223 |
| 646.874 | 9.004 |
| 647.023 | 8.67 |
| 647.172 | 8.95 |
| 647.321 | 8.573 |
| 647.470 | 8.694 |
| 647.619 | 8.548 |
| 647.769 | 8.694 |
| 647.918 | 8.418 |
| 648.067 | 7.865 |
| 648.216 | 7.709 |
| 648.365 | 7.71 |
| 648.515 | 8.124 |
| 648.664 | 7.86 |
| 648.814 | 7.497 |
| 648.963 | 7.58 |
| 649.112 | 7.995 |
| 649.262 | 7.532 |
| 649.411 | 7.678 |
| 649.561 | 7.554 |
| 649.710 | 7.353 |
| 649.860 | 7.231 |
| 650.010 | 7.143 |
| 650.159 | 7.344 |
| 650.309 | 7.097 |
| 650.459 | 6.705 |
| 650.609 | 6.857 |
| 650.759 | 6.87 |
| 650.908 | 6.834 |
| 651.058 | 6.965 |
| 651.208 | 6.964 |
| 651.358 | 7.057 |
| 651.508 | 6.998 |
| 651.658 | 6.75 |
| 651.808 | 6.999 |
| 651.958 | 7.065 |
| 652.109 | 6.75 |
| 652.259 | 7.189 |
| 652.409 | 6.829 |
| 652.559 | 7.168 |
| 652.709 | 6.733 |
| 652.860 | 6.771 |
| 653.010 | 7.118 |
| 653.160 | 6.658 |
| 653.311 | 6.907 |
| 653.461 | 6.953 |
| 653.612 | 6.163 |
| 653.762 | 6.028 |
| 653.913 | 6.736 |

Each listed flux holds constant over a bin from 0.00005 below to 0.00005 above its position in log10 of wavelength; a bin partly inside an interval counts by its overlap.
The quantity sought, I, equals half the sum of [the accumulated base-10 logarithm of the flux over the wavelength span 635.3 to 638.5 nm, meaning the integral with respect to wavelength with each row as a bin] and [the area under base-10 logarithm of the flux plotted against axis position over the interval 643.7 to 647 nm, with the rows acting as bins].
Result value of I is 3.00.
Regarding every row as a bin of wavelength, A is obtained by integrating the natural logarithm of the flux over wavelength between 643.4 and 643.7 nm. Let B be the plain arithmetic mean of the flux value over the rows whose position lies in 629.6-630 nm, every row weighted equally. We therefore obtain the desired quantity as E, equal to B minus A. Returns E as 6.4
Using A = 0.65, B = 7.0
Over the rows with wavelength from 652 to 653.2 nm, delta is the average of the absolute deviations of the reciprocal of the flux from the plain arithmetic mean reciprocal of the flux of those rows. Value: 0.0040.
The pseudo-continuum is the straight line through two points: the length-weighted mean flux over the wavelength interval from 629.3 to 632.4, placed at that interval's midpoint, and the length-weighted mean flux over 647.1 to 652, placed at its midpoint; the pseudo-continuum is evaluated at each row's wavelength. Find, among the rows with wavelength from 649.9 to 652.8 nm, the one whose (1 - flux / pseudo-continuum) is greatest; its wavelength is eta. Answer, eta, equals 652.709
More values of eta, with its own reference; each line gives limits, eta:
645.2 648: 647.918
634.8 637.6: 636.385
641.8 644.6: 642.125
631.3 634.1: 632.878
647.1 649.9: 649.860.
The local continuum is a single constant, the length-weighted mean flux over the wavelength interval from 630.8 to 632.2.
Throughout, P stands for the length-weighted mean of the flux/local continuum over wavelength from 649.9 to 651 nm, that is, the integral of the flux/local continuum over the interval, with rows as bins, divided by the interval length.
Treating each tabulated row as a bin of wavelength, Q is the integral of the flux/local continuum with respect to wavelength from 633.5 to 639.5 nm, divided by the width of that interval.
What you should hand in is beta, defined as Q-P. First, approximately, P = 1.00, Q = 1.0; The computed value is 0.02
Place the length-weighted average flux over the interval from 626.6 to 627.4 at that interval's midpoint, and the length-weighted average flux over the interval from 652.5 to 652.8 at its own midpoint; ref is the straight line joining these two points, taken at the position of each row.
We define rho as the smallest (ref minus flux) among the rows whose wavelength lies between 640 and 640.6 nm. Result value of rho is -1.7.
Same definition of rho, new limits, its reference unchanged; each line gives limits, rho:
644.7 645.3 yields -3.8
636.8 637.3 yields -0.3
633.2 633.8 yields 0.1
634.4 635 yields 0.0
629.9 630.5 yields -0.1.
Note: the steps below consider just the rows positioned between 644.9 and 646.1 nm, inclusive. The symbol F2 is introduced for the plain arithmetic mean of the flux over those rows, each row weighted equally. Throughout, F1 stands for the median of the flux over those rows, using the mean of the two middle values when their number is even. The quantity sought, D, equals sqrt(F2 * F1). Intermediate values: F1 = 10.5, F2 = 10.5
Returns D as 10.5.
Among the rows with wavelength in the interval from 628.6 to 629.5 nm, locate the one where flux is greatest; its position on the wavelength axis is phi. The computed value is 628.955 nm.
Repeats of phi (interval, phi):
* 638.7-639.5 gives 639.175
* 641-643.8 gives 643.754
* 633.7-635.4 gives 635.067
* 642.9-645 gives 644.495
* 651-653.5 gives 652.259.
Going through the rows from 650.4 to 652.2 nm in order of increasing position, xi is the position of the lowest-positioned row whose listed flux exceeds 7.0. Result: 651.358 nm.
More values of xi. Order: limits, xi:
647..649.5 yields 647.023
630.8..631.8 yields 630.841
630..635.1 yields 630.841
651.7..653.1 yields 651.958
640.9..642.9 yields 640.944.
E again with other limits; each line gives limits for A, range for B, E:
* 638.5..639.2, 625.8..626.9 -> 5.3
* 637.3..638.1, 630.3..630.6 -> 5.3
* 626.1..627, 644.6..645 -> 8.4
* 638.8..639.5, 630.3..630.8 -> 5.3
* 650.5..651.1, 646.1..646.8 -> 8.5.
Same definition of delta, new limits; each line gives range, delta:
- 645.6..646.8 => 0.0043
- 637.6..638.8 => 0.0032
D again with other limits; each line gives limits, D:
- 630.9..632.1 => 7.0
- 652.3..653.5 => 6.9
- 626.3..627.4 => 6.9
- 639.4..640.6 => 8.4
